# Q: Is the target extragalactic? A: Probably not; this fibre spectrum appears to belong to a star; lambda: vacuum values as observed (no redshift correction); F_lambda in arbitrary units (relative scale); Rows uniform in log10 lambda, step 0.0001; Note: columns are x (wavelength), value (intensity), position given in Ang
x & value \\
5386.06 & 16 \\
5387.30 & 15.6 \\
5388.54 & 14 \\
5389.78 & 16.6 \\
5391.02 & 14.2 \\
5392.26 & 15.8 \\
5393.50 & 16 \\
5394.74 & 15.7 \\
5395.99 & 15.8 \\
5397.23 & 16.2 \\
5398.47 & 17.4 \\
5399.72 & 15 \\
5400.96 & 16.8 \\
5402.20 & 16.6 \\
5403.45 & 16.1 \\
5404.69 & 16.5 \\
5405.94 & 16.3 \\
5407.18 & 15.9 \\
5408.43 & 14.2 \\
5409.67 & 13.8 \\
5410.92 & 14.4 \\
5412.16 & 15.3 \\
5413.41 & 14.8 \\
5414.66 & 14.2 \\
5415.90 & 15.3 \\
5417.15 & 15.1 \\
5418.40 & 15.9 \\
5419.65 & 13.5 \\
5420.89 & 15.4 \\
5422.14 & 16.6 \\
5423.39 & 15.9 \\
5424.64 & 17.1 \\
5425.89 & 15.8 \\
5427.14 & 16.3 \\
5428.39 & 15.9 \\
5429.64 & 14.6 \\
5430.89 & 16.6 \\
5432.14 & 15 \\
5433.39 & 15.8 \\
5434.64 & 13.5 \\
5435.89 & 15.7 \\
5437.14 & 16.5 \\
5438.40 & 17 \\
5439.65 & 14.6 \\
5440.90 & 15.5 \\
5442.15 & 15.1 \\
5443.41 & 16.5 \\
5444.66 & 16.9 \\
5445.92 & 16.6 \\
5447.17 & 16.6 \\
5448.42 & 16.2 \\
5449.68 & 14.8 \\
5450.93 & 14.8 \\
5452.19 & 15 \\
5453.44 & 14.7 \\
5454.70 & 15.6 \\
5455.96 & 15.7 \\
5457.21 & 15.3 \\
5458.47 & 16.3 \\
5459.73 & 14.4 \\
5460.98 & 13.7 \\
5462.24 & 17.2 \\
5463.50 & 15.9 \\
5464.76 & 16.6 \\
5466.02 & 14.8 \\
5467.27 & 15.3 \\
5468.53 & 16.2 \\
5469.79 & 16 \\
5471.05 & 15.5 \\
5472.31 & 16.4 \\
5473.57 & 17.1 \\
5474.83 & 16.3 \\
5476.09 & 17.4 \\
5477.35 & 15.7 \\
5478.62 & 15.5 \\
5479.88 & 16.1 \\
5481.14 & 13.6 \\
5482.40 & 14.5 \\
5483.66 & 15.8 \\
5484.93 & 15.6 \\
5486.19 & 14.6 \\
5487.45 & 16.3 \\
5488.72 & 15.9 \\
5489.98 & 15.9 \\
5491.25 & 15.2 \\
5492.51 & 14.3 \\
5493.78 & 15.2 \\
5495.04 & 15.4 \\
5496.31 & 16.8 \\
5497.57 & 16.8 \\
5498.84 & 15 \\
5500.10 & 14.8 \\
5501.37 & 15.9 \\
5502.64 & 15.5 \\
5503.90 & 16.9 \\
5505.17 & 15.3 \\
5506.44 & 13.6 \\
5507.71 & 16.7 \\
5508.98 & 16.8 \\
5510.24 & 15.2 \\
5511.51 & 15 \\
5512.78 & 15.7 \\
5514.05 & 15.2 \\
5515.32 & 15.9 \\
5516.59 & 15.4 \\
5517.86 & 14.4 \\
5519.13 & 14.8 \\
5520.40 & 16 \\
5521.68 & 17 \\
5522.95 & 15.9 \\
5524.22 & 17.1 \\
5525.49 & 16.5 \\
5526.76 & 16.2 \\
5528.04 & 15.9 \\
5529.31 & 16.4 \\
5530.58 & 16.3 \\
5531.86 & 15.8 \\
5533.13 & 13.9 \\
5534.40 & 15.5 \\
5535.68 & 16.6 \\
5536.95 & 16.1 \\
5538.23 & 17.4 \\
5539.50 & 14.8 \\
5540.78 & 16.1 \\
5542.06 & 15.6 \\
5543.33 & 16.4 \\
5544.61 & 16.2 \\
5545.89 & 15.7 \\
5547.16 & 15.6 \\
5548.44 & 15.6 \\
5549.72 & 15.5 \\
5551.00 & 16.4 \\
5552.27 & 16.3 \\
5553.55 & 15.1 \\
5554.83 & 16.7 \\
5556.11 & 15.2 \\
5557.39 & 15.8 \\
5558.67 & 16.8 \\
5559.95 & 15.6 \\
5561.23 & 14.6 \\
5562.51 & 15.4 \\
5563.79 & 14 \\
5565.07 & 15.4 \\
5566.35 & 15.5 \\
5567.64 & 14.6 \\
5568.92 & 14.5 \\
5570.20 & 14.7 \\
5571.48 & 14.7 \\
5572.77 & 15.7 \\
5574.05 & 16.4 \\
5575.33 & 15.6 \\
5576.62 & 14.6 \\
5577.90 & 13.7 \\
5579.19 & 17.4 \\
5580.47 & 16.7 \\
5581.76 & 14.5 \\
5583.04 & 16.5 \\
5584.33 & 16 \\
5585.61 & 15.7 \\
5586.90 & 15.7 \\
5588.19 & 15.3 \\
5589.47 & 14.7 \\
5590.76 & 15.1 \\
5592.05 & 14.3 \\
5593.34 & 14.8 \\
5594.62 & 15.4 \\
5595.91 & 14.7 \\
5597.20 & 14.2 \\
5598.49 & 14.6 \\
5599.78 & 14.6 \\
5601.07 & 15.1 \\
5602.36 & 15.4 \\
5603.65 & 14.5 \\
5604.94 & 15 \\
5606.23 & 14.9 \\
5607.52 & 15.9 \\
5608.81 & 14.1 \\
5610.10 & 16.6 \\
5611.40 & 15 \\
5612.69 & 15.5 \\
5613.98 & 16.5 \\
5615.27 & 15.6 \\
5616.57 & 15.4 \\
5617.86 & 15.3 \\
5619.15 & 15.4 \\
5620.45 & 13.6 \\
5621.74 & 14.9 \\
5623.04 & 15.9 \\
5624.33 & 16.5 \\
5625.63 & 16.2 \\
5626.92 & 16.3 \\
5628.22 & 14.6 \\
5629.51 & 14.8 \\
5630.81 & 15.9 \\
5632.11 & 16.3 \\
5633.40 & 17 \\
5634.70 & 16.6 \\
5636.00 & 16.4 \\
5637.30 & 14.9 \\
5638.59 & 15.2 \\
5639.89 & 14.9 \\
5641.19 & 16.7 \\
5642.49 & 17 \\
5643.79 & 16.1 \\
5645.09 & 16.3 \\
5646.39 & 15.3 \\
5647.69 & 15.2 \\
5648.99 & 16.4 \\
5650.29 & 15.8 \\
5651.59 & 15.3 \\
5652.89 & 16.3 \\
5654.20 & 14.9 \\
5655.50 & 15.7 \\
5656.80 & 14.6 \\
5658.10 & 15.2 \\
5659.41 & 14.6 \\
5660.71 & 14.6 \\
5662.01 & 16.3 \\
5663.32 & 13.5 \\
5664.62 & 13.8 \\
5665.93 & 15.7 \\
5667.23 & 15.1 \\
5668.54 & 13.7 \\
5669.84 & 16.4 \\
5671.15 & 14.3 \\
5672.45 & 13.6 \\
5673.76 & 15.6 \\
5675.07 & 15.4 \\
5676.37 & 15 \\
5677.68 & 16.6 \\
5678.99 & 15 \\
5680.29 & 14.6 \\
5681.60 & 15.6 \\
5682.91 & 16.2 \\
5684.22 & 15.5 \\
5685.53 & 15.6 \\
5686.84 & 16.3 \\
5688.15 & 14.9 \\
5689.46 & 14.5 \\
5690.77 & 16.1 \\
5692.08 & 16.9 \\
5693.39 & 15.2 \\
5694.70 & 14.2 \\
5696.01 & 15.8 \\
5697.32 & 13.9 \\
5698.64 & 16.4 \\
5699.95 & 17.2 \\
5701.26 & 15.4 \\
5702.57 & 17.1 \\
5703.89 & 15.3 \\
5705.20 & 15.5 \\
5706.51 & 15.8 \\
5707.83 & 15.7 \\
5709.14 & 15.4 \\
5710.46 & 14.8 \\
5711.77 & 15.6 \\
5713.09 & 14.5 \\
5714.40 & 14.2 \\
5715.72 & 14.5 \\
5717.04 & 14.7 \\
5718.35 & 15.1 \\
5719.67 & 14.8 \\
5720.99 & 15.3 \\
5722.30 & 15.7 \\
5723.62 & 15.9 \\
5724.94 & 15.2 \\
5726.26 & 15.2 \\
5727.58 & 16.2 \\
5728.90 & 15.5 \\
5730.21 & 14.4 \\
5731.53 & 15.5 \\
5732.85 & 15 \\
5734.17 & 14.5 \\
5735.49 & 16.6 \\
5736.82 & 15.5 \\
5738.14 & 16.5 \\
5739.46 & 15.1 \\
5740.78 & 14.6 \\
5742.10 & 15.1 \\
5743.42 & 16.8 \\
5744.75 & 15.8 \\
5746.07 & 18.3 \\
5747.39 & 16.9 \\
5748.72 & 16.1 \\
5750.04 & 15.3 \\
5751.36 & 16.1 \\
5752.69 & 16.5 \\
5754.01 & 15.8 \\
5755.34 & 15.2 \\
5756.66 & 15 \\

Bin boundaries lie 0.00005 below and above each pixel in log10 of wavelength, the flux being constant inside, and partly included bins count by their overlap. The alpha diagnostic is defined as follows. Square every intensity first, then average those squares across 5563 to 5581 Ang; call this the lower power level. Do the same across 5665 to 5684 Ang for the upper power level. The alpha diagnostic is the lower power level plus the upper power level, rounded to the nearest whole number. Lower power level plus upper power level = 465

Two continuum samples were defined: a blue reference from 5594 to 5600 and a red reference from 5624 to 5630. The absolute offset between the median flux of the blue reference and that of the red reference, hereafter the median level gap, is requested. 1.6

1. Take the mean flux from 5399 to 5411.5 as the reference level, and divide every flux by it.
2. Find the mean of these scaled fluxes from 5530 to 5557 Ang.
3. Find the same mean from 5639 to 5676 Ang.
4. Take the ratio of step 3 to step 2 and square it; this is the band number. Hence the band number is 0.93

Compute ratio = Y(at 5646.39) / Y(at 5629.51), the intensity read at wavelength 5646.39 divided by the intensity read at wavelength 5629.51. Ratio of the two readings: 1.03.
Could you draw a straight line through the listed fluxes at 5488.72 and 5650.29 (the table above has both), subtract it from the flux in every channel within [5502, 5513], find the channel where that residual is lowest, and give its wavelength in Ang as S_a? 5506.44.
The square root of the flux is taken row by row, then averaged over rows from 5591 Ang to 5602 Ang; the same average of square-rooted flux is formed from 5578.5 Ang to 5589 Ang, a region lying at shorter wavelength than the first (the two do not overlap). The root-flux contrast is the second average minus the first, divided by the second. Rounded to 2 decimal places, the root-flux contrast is 0.04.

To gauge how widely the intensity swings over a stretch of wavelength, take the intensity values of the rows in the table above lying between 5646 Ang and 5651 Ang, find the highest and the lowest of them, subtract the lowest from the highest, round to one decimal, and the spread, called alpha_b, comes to 1.2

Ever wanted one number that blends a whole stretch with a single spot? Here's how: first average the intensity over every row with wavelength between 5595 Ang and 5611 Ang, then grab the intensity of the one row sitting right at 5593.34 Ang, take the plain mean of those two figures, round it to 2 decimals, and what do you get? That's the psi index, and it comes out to 14.88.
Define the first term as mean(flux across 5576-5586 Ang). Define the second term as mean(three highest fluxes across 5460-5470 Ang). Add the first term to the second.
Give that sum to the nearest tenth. 32.3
